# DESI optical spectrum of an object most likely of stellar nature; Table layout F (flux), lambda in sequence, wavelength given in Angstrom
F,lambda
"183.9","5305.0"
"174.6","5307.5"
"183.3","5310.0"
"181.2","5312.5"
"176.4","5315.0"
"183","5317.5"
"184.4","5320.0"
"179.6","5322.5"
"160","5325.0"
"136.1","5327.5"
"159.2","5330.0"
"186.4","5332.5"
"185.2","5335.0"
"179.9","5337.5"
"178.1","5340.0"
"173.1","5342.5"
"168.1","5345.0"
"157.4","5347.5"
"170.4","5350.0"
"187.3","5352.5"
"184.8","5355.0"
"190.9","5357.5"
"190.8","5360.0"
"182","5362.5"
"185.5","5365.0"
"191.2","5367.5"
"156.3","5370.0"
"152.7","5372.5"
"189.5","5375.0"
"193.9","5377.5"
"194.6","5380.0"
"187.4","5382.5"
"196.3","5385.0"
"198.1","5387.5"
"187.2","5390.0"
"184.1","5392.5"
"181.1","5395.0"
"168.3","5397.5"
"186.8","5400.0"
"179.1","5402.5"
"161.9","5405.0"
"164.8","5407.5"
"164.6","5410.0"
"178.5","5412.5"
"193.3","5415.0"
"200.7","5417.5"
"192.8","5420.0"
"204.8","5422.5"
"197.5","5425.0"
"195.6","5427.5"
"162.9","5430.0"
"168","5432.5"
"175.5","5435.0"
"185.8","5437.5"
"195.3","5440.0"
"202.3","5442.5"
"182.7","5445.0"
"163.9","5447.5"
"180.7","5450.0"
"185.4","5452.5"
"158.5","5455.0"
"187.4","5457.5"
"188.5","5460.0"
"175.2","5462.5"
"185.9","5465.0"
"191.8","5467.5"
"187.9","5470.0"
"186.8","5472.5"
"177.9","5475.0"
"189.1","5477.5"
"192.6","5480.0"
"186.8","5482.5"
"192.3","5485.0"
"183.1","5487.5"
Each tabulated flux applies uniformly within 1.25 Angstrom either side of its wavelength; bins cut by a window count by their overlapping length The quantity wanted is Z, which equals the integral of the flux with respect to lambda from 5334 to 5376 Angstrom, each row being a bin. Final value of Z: 7464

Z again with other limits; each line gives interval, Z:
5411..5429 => 3490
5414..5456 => 7776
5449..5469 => 3635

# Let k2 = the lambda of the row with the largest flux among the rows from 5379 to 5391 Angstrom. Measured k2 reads 5387.5 Angstrom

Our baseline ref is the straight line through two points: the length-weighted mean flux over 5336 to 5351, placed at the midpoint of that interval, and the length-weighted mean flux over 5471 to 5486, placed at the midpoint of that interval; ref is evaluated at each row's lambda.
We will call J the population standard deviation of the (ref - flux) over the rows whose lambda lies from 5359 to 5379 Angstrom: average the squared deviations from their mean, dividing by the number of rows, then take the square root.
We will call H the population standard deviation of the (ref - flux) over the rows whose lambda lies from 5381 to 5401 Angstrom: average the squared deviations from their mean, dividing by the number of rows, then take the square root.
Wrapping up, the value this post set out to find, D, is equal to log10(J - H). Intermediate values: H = 9.1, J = 15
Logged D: 0.799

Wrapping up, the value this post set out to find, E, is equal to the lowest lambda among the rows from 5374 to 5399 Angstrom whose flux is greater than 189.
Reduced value 5375.0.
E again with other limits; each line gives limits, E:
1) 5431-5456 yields 5440.0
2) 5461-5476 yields 5467.5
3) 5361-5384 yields 5367.5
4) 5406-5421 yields 5415.0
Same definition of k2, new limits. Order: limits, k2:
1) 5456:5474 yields 5467.5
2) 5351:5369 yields 5367.5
